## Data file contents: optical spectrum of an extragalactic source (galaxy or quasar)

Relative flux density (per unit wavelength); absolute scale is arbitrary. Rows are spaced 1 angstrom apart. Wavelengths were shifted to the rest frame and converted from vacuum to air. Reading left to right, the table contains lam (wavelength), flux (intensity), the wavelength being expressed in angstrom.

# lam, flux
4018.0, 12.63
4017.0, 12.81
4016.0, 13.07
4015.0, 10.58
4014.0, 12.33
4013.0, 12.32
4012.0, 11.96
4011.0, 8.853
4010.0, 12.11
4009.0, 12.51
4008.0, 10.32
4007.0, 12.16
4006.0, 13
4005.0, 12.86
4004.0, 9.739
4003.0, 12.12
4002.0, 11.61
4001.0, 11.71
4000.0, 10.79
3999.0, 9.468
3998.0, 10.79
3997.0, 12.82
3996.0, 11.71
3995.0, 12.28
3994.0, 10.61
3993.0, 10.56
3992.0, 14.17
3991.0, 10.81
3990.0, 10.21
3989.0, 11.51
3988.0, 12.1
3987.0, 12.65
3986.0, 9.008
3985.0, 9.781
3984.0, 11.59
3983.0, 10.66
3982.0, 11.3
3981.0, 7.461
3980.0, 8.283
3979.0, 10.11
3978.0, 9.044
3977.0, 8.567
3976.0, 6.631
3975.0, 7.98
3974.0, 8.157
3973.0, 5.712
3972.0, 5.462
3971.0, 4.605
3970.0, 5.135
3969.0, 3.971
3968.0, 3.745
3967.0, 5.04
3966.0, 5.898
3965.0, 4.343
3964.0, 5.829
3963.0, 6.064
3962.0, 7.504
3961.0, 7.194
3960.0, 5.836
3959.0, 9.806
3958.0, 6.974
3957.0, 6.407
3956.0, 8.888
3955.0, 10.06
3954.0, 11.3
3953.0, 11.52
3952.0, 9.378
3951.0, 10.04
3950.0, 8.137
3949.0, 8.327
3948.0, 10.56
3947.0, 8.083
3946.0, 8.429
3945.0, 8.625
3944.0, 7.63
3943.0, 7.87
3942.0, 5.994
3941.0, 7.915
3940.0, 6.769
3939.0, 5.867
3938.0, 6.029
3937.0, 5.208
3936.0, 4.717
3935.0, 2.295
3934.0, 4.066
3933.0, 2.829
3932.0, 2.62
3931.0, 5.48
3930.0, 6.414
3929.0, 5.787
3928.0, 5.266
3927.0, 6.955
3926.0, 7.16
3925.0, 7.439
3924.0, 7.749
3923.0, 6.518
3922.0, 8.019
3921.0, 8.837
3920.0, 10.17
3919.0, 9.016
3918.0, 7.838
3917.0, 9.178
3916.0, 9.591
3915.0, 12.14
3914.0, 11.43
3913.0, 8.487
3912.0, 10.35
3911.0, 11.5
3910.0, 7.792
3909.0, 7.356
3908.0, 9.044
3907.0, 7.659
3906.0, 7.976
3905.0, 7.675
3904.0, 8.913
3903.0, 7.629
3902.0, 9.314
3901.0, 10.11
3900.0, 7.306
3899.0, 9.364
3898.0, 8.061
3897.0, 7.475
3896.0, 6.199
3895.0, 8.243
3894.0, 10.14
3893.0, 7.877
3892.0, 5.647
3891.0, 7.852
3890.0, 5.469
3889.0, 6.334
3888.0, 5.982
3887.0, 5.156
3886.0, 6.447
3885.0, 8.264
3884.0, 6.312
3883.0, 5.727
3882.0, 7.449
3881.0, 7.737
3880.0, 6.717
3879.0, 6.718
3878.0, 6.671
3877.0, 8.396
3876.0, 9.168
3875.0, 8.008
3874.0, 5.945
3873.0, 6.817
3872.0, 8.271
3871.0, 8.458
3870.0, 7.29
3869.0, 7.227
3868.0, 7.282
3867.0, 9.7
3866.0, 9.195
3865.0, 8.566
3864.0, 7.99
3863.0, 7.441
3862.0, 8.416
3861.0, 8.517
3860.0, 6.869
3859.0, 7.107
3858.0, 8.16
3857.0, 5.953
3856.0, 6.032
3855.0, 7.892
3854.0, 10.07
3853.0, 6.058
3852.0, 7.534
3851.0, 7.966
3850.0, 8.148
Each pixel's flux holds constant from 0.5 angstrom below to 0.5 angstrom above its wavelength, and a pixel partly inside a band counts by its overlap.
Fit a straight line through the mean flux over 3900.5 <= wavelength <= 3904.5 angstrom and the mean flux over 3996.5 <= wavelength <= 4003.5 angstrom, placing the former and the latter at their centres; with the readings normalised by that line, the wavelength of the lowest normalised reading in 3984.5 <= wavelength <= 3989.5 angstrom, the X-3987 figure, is 3986.0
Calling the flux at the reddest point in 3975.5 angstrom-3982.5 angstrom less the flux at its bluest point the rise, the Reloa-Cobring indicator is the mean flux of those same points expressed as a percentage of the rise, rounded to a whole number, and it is 188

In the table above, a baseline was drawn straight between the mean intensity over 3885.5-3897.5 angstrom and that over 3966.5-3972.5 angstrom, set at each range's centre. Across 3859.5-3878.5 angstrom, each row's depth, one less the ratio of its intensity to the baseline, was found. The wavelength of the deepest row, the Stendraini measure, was 3874.0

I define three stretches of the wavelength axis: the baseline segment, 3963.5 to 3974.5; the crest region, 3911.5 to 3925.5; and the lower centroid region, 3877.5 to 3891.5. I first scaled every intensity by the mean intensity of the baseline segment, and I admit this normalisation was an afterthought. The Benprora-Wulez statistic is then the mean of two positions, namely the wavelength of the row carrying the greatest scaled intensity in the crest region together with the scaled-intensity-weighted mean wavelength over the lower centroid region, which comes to 3899.7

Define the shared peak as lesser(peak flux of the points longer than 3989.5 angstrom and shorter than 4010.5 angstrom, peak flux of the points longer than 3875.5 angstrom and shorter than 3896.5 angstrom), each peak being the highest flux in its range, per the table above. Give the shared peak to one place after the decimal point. 10.1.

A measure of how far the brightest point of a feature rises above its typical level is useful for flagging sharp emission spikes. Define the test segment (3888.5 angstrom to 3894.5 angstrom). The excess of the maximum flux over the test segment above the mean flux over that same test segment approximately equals 2.92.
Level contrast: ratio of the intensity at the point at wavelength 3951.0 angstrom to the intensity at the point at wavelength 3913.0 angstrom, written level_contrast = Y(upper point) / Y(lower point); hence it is 1.18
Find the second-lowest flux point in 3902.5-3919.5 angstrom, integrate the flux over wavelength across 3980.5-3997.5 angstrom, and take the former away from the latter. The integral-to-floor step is 182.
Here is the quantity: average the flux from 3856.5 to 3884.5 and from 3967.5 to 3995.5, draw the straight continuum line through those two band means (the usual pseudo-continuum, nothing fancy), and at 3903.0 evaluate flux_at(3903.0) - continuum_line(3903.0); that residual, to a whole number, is 0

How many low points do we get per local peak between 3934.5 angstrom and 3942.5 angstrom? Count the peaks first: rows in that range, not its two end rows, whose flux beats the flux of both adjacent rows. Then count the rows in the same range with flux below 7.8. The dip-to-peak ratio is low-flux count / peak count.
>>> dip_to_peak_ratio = 3.5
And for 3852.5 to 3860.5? 2.5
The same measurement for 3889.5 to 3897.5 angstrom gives 2.0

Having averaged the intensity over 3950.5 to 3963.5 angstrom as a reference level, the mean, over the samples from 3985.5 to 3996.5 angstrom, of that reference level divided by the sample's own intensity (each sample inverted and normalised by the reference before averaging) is 0.76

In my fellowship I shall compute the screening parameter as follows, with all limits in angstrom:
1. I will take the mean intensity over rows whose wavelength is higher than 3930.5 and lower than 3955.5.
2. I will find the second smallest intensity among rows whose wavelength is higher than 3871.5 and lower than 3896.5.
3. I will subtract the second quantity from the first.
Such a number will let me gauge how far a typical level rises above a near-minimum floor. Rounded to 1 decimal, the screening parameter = 1.7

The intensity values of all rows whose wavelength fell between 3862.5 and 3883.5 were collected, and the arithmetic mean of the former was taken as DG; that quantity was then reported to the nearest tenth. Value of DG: 7.7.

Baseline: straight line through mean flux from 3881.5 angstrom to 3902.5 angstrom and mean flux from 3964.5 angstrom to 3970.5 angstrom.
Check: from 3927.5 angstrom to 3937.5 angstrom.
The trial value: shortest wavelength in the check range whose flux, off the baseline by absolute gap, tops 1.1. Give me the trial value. 3932.0 angstrom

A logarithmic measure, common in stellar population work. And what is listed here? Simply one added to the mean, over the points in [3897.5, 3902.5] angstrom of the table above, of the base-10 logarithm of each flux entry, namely 1.94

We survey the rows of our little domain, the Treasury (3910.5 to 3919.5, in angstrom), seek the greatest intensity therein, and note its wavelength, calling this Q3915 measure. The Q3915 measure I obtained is 3915.0 angstrom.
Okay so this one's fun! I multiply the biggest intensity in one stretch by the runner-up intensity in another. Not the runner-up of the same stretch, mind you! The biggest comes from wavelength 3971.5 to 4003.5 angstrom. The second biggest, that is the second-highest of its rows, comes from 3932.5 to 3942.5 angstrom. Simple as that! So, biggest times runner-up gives 96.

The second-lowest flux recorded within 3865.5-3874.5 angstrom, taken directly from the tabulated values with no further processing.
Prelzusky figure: 6.817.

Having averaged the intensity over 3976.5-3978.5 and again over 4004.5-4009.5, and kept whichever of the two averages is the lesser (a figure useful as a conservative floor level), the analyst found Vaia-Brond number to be 8.8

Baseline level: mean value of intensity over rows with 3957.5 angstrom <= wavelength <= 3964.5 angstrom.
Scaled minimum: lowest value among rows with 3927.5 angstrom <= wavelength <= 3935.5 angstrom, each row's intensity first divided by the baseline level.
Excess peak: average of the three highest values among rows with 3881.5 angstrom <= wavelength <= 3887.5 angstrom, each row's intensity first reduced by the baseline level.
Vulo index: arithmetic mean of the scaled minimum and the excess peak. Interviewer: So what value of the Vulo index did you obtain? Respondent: 0.34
